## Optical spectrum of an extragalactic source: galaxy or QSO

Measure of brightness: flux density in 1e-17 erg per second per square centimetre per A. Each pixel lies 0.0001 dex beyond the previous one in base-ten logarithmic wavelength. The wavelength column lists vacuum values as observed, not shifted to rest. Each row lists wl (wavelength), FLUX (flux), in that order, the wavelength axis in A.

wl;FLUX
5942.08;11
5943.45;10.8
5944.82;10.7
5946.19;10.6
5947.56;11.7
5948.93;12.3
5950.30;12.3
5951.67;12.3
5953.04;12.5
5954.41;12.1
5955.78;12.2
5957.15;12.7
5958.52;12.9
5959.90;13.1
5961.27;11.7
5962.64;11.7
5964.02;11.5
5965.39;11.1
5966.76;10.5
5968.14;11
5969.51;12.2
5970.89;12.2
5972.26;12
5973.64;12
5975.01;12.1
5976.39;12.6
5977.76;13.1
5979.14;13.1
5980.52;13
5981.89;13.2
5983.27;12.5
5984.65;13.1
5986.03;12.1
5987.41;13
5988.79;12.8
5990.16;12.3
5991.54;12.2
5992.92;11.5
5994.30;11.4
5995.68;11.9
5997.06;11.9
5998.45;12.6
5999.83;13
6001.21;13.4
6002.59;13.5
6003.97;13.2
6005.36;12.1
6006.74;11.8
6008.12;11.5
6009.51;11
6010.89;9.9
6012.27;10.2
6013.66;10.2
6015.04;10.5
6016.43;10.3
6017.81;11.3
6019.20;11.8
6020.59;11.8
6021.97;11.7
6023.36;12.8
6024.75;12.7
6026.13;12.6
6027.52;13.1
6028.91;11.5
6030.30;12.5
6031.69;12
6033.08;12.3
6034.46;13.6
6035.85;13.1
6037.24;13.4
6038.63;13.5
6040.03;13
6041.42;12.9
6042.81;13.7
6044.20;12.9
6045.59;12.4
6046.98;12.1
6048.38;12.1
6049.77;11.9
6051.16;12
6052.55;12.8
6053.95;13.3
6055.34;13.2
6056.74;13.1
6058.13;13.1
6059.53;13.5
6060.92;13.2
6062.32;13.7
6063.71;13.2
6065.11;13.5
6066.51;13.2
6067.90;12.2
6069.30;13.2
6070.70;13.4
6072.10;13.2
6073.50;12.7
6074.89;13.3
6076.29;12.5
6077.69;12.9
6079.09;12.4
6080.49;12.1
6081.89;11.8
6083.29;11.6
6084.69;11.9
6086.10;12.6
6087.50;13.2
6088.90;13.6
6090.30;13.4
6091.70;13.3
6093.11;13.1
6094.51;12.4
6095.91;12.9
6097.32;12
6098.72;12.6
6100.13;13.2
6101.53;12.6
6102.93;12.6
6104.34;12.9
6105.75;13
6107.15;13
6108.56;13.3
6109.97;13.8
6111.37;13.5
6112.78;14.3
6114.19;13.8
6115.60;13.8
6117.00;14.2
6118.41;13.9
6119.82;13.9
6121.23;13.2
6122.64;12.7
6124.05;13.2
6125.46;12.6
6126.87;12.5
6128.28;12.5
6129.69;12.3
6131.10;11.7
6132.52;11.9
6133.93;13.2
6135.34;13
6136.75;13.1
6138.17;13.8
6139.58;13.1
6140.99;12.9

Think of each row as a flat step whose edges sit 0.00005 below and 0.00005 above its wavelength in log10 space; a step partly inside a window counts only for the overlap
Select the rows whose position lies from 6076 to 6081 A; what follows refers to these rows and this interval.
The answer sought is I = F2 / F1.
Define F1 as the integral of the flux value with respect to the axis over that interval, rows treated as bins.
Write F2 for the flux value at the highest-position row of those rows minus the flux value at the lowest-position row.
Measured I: -0.006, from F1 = 62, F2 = -0.4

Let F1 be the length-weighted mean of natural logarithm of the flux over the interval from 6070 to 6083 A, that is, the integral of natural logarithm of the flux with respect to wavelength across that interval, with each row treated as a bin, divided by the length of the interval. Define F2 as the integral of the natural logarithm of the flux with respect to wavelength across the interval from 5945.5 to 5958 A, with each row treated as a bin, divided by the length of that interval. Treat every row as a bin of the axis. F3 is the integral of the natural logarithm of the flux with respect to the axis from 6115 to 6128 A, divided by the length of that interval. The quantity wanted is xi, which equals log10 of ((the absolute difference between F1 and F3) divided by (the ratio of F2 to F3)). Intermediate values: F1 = 2.54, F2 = 2.49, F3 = 2.59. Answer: -1.29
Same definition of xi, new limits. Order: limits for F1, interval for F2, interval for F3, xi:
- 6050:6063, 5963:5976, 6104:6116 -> -1.46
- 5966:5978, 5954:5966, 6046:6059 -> -1.24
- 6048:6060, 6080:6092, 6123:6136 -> -1.73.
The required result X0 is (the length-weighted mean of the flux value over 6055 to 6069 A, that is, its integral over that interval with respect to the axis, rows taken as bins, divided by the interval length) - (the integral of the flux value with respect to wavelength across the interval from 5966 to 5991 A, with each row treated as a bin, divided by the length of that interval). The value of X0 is 0.8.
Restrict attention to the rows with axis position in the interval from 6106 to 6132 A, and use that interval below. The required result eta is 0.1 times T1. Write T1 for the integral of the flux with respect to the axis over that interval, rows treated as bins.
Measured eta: 34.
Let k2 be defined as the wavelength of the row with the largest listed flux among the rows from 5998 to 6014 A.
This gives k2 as 6002.59 A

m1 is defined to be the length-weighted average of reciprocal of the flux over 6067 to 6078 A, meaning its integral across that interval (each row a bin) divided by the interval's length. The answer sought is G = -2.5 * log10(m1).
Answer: 2.78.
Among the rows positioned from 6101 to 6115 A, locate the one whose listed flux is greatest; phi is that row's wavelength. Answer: 6112.78 A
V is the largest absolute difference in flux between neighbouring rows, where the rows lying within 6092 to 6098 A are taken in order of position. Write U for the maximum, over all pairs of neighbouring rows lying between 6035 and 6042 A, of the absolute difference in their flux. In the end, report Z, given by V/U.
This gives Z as 1.80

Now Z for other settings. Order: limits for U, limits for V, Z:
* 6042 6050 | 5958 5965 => 1.75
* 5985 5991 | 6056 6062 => 0.44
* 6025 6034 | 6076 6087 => 0.44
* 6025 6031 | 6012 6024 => 0.69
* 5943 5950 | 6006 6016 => 1.00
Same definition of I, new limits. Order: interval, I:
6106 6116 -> 0.006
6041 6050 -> -0.009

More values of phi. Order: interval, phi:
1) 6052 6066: 6062.32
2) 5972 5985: 5981.89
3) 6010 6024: 6023.36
